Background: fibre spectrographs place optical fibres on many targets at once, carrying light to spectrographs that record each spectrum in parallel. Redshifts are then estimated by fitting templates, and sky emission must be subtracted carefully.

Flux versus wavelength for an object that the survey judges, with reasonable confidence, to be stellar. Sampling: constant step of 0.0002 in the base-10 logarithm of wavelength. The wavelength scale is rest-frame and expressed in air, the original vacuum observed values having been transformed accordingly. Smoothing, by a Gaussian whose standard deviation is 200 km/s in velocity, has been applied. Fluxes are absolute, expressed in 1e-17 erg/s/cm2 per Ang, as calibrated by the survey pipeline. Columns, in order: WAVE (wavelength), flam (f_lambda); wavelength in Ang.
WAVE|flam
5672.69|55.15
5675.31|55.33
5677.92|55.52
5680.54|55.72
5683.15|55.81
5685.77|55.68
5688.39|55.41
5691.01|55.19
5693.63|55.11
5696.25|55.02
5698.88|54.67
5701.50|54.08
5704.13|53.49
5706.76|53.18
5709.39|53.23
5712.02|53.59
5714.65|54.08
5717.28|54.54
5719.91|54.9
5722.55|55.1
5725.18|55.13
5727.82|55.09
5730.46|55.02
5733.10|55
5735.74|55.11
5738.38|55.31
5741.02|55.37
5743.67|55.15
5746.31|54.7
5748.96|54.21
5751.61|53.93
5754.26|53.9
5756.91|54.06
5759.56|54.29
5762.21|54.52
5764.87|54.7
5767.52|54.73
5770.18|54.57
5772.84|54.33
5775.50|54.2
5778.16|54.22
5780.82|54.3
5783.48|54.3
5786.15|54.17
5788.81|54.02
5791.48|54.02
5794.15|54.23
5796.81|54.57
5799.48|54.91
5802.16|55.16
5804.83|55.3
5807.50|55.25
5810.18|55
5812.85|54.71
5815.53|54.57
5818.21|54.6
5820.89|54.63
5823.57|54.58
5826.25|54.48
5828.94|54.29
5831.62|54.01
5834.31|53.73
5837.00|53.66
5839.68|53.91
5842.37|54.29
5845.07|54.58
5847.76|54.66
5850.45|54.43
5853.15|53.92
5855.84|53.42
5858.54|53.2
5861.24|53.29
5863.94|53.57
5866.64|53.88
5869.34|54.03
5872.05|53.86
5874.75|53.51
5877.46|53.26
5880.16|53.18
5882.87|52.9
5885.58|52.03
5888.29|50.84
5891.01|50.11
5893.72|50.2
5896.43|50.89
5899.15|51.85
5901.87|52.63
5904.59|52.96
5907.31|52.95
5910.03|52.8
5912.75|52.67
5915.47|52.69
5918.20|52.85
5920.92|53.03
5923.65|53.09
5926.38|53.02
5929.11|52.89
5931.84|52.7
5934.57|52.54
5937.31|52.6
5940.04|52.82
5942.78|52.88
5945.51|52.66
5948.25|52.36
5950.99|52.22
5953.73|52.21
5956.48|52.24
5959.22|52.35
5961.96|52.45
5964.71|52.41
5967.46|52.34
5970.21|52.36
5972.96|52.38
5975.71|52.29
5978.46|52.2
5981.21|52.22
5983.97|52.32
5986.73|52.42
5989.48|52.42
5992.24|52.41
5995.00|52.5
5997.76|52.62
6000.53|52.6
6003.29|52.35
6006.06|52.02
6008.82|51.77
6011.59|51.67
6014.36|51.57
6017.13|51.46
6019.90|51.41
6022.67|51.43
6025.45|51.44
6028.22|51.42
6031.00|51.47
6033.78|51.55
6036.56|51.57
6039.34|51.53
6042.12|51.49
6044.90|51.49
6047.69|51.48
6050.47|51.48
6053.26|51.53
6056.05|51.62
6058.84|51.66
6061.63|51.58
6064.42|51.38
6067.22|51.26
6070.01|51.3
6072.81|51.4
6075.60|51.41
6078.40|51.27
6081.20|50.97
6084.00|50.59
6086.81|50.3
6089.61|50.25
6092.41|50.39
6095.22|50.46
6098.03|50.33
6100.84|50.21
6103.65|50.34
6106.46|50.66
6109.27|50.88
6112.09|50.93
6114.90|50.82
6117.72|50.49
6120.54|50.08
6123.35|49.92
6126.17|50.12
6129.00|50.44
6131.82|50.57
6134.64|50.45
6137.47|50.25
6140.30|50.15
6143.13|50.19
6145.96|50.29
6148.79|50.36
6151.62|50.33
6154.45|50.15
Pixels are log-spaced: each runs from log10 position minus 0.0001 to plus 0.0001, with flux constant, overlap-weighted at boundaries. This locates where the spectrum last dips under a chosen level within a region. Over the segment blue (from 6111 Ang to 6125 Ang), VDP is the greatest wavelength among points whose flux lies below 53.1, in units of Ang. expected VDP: 6123.35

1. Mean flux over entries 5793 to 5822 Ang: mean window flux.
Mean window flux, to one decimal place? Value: 54.8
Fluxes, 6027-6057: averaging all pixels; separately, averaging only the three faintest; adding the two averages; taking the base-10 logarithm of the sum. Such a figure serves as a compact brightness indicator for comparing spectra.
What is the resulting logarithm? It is 2.013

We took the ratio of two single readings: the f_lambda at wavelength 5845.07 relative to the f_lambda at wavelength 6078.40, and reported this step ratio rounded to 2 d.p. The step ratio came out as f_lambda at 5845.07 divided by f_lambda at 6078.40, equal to 1.06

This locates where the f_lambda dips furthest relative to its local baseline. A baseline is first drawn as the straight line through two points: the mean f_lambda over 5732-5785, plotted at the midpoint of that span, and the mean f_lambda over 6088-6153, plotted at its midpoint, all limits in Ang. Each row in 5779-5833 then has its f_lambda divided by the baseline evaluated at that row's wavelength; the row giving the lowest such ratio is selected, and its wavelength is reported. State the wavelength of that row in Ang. 5788.81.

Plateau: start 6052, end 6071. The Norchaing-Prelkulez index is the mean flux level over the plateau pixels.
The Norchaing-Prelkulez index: 51.5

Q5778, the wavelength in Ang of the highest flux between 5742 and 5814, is 5804.83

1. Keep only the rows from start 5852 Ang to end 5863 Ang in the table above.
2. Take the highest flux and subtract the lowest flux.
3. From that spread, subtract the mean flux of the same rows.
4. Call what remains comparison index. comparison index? -52.7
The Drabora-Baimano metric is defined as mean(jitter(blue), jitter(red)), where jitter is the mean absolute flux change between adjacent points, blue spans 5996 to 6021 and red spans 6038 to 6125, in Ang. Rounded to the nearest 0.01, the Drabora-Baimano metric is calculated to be 0.14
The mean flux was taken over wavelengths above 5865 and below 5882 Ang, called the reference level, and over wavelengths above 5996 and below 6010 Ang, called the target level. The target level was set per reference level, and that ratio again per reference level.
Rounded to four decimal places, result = 0.0182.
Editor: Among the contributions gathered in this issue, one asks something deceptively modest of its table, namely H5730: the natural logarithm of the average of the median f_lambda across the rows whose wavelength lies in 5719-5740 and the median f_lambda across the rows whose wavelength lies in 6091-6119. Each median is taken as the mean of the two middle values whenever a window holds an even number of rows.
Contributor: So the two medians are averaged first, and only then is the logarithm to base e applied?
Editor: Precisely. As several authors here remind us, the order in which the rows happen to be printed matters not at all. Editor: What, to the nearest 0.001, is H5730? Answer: 3.966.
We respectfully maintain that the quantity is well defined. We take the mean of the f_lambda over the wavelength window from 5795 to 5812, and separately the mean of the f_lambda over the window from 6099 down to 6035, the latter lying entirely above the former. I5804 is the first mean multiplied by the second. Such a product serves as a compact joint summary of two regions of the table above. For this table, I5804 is 2816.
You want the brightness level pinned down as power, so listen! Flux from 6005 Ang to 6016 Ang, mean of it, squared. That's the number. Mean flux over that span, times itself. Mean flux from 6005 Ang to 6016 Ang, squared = 2679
